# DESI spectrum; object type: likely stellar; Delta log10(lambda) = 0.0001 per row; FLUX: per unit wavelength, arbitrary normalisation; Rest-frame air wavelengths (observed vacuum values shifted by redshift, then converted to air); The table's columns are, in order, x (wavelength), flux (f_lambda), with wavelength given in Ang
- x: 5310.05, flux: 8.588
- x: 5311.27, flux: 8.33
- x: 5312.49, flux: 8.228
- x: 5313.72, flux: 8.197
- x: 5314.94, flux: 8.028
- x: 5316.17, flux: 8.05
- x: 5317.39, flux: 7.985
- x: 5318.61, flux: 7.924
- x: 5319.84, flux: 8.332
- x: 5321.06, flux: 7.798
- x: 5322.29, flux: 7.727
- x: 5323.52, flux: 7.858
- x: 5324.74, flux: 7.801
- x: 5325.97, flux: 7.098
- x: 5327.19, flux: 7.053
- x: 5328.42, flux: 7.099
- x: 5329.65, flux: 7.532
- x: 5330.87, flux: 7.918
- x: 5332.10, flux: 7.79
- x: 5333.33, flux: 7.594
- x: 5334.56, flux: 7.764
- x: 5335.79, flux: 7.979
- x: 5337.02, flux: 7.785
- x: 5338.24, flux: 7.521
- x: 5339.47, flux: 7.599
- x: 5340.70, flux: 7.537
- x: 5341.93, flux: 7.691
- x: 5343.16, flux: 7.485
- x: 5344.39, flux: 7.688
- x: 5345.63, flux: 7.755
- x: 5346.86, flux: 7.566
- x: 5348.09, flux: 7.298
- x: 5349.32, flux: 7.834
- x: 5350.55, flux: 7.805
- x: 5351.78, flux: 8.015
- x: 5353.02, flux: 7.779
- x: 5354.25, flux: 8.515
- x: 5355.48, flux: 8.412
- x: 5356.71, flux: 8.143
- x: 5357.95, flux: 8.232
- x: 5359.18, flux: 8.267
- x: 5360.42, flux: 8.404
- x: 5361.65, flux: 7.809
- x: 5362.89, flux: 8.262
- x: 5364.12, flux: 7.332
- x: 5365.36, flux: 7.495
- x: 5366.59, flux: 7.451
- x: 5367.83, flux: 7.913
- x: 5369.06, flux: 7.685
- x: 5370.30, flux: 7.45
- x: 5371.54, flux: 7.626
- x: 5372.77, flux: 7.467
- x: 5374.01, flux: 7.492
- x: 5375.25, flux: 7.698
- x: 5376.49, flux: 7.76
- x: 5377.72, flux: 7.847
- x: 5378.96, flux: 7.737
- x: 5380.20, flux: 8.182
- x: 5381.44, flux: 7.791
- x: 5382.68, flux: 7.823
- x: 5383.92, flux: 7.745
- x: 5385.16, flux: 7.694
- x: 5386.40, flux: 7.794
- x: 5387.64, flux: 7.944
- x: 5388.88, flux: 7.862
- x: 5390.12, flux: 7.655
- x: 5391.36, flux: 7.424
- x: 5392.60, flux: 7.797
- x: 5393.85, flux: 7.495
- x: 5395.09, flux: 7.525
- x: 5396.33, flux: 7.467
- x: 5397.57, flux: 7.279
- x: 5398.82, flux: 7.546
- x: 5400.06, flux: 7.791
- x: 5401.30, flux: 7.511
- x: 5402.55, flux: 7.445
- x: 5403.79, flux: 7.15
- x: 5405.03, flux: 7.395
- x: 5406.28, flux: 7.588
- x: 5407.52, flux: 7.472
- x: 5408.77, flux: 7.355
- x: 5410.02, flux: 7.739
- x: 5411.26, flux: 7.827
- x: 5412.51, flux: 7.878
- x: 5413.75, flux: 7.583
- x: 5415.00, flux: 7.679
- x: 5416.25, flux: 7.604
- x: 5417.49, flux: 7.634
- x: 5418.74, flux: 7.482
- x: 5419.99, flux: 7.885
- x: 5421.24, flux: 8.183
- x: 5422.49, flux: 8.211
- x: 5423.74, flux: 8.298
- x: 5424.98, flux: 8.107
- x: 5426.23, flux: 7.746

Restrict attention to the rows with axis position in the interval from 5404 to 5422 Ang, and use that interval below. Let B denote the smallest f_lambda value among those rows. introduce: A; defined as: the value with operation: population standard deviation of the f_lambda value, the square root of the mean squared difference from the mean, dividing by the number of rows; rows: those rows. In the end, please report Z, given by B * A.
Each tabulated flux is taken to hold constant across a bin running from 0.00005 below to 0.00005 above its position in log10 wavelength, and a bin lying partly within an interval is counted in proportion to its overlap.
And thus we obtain 1.59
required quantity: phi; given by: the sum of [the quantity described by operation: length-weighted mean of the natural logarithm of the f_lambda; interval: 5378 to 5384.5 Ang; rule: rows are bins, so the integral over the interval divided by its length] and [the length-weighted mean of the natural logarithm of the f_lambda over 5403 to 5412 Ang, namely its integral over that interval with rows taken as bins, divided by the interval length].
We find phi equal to 4.075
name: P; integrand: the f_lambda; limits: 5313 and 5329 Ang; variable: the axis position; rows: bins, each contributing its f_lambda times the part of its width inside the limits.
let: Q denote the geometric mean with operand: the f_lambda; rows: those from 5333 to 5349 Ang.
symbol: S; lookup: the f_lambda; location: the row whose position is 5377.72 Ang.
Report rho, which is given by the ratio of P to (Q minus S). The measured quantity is -583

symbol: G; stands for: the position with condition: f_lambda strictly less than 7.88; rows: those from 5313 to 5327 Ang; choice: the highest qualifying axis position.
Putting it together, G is 5325.97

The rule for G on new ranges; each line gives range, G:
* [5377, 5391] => 5390.12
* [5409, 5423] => 5418.74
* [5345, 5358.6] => 5353.02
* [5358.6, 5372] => 5371.54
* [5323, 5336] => 5334.56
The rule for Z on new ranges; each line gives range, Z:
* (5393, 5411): 1.14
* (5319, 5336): 2.49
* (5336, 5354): 1.27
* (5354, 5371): 2.93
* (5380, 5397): 1.48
